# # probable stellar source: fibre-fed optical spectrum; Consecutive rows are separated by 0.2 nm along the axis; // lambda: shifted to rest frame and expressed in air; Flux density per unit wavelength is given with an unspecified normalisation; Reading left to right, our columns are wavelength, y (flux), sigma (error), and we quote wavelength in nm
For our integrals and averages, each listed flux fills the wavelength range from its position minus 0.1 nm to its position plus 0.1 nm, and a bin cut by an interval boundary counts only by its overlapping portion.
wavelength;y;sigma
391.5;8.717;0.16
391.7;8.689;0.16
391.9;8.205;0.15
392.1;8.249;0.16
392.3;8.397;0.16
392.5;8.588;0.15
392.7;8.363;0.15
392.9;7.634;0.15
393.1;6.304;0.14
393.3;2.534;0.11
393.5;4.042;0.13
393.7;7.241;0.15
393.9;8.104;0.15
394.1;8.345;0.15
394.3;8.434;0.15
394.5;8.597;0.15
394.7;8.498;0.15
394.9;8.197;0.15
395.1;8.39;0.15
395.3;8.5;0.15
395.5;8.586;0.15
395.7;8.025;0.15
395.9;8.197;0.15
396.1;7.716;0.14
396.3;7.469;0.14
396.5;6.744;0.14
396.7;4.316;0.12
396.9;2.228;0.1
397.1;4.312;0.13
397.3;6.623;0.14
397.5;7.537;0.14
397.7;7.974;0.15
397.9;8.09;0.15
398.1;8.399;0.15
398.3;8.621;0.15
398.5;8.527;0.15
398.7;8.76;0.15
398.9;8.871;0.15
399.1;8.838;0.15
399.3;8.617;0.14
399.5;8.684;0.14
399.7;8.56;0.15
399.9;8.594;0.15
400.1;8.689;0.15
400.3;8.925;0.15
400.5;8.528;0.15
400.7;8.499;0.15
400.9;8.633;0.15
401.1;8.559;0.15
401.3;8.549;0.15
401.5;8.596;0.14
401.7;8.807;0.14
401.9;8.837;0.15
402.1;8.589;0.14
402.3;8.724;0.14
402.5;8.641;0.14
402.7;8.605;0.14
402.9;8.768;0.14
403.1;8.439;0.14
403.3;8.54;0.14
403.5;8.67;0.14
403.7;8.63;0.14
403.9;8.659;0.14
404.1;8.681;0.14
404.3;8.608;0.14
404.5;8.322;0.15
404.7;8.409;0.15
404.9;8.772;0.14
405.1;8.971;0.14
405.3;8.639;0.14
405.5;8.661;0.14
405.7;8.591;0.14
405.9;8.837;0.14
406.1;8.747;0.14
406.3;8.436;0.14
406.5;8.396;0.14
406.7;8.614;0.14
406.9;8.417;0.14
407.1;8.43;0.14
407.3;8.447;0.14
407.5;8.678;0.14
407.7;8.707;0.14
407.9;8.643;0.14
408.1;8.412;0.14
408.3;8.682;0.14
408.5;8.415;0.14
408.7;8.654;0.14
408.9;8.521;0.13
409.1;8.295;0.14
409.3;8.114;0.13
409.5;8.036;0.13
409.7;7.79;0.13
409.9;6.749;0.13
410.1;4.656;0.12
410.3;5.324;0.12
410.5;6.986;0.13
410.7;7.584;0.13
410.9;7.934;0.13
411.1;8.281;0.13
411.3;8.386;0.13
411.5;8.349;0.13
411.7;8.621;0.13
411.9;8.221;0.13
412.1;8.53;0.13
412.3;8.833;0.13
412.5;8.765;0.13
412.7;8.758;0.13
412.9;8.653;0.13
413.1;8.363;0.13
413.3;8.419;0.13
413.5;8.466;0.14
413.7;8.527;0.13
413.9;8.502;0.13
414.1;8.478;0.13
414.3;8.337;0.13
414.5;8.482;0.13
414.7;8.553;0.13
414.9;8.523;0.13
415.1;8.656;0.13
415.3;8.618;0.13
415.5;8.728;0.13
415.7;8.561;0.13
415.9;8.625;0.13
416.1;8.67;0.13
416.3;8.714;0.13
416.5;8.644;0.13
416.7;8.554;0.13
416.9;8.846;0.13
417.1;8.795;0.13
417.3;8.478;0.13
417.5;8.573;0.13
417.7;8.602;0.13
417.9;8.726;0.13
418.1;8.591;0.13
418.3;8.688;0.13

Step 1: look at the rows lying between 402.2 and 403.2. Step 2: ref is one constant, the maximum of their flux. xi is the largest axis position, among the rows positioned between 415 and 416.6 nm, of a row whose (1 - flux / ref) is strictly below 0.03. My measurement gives 416.5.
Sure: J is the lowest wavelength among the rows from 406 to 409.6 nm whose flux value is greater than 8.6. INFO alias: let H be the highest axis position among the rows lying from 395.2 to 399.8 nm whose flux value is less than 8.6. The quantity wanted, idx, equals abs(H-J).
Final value 6.40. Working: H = 399.7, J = 406.1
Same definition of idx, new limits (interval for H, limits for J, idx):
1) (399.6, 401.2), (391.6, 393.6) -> 9.40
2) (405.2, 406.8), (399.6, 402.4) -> 6.40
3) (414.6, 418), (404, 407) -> 13.40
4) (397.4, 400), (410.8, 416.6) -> 11.80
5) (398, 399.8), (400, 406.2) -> 0.40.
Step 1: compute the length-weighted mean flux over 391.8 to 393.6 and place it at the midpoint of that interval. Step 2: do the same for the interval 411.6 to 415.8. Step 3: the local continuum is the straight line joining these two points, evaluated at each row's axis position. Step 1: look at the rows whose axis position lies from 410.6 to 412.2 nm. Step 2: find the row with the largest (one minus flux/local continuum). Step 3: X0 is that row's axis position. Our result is 410.7 nm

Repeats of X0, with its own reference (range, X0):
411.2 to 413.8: 411.9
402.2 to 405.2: 404.5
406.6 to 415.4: 410.1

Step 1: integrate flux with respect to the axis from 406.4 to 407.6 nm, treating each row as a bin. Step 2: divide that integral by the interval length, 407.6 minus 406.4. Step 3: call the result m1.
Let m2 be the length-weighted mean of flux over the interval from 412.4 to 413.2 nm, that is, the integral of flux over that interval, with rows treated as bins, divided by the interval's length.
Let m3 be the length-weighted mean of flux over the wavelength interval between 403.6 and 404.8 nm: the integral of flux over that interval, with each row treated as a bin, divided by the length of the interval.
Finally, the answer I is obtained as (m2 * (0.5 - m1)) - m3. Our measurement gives -77.6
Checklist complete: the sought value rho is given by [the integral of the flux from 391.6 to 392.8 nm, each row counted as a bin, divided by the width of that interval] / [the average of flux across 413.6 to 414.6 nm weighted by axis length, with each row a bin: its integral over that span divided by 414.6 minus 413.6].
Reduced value 0.99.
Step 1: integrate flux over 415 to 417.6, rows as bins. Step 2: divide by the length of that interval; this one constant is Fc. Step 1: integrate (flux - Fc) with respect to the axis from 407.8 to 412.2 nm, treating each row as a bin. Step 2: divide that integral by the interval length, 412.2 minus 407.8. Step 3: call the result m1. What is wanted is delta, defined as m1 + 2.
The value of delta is 1.22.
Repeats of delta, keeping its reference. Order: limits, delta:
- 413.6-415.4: 1.87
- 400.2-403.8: 1.99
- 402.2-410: 1.85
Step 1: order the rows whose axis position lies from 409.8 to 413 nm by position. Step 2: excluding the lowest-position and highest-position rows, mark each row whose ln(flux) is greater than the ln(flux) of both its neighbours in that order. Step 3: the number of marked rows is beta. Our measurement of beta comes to 3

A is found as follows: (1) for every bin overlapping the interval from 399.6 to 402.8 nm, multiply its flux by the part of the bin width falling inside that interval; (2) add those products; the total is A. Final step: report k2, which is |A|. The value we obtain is 27.7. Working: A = 27.7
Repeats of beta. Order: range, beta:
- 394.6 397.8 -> 2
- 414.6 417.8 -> 4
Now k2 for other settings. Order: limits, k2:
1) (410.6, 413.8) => 26.9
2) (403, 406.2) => 27.6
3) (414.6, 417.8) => 27.6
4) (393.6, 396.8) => 25.1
